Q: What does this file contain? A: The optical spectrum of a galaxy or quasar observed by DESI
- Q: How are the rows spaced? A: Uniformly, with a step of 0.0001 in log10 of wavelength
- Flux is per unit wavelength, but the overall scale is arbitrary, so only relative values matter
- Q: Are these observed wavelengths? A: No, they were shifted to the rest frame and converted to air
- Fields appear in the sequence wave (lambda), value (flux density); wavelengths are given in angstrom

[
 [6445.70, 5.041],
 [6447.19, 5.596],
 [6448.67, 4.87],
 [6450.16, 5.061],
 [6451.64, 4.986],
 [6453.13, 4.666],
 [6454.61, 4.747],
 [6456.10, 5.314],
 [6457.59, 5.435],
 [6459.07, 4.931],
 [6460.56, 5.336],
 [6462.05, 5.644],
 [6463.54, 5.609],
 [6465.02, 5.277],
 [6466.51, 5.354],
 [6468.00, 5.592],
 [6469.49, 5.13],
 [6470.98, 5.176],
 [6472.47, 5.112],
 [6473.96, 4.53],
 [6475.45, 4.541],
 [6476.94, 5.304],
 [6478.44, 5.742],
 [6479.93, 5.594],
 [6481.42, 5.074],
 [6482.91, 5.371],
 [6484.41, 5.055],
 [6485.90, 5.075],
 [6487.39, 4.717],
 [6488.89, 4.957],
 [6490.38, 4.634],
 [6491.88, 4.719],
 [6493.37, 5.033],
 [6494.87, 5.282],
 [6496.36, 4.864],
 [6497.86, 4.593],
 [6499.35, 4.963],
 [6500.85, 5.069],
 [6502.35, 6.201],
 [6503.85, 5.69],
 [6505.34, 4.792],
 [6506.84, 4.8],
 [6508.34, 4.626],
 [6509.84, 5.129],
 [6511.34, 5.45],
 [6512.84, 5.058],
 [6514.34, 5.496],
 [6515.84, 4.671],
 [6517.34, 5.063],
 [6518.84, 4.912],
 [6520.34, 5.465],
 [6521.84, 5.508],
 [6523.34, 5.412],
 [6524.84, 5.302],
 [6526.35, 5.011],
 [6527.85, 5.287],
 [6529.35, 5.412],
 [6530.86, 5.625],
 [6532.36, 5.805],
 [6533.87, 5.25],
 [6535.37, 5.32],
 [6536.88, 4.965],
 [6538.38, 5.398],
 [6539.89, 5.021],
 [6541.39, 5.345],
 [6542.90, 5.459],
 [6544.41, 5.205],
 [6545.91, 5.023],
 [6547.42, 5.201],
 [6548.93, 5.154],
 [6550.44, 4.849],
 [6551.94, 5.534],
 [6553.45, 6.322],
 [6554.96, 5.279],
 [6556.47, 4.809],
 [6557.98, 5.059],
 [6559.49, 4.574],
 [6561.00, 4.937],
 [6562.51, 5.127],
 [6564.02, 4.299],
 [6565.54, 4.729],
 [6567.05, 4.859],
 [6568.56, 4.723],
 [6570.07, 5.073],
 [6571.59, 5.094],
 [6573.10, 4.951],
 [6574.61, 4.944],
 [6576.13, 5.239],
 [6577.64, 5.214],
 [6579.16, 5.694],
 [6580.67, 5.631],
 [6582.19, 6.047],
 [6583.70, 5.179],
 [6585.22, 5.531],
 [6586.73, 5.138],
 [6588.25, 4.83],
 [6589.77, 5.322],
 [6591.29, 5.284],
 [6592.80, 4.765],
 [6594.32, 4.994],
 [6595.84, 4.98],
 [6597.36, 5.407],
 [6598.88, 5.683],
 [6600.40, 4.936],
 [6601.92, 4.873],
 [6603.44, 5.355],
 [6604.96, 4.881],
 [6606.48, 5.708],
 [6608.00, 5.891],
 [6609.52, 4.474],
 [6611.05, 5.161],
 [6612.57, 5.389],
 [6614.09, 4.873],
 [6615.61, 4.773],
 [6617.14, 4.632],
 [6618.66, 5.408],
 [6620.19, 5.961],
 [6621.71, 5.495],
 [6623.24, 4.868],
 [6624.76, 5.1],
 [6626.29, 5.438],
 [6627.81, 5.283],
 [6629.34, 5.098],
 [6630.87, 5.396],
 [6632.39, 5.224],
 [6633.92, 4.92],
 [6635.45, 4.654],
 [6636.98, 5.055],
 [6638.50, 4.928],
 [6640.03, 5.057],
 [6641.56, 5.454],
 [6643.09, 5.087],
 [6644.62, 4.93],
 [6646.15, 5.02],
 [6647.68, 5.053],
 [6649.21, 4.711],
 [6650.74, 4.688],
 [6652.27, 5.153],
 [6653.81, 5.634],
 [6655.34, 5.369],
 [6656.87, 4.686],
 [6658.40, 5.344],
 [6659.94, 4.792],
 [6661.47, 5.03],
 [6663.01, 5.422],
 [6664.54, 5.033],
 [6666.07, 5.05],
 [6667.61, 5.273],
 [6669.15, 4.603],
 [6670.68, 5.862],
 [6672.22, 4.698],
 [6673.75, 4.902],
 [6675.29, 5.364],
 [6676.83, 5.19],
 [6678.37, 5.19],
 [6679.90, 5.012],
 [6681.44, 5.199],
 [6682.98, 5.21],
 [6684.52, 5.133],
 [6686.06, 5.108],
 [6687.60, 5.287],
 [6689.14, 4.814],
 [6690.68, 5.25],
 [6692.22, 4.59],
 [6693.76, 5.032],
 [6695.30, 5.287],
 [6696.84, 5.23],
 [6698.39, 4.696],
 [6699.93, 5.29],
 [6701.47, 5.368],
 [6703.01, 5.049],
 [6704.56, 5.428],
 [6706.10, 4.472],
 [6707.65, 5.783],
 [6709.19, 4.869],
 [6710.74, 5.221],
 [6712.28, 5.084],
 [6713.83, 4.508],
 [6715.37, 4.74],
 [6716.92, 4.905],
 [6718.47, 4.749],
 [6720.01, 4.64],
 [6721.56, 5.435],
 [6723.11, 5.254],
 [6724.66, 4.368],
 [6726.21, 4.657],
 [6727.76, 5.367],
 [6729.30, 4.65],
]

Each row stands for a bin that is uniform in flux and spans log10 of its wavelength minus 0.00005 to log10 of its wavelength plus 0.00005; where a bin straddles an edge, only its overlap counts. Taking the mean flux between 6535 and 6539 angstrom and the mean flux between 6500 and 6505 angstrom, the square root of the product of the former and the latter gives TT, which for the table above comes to 5.4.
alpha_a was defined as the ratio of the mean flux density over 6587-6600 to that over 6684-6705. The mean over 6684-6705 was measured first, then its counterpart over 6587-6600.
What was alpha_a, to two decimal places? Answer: 1.01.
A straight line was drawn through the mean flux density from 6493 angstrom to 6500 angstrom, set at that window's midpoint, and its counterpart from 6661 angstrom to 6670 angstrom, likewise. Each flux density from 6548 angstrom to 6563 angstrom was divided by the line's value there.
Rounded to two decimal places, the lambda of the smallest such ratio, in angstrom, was 6559.49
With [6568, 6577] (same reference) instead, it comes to 6568.56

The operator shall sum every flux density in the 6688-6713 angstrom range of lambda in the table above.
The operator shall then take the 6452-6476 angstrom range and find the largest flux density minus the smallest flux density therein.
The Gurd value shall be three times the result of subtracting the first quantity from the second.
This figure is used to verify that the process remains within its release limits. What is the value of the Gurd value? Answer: -241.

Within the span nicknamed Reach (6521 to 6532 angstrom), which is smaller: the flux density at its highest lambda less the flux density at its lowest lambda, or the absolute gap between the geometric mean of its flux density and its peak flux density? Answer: 0.12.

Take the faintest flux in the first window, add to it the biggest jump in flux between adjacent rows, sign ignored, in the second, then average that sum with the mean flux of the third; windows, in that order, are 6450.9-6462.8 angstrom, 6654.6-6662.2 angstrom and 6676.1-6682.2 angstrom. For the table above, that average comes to 5.25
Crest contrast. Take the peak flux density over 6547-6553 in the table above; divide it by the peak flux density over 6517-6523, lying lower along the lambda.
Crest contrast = 1.00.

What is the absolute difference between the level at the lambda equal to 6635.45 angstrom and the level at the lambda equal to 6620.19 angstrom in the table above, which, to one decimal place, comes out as 1.3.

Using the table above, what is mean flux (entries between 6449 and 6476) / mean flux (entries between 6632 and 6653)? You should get 1.03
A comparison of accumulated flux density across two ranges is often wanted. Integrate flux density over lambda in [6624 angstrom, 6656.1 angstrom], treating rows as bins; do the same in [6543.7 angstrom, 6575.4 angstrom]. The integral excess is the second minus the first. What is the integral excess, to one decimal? -4.3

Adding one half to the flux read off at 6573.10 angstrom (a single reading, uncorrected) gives 5.45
